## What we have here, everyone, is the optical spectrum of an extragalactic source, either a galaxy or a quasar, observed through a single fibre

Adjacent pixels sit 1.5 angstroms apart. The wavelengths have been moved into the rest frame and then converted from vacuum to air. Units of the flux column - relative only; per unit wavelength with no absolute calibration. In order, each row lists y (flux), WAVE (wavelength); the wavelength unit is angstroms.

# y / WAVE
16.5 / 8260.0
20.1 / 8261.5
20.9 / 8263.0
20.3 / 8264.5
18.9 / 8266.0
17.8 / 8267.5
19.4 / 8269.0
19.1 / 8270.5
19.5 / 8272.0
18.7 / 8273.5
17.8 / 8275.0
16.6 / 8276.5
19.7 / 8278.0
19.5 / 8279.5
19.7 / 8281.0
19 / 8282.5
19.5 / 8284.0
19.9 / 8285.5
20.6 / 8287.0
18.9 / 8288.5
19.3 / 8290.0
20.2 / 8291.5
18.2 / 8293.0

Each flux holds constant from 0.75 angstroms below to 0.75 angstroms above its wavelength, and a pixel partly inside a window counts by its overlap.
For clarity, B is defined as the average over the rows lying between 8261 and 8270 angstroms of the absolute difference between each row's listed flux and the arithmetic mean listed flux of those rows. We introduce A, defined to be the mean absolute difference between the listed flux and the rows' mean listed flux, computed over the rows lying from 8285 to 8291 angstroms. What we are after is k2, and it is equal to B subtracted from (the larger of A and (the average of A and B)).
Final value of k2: -0.15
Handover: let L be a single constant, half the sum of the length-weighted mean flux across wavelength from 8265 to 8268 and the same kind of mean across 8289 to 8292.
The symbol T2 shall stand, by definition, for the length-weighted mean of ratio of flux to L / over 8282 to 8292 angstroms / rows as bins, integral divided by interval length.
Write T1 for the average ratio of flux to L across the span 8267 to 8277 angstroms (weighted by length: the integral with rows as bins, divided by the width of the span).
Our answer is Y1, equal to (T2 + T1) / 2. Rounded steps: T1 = 0.97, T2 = 1.028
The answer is 1.00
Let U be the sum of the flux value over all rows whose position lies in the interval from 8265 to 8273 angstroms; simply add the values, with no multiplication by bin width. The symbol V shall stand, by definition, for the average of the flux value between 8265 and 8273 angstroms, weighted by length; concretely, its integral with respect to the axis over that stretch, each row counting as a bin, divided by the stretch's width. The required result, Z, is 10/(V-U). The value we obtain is -0.13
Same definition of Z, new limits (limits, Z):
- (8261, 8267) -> -0.17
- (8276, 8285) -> -0.11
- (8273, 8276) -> -0.54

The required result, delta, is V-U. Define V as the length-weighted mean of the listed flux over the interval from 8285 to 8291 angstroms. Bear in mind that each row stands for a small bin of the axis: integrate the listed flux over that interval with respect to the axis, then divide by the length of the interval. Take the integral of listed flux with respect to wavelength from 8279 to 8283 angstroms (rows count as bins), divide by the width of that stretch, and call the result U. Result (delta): 0.3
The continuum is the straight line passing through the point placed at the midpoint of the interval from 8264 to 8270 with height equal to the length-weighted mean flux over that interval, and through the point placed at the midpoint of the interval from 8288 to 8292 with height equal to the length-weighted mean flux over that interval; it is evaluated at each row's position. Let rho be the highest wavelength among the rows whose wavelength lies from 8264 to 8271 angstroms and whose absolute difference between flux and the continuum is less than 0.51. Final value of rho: 8270.5 angstroms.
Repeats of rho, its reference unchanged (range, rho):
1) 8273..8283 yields 8282.5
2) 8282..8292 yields 8290.0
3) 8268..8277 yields 8273.5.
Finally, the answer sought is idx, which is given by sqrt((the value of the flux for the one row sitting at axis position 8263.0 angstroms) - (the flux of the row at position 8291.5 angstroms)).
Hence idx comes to 0.84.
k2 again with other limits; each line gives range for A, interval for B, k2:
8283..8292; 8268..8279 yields -0.17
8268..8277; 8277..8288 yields 0.56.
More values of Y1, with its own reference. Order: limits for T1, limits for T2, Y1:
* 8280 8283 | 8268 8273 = 1.01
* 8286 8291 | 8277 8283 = 1.02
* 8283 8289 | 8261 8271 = 1.03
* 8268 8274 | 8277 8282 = 1.01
